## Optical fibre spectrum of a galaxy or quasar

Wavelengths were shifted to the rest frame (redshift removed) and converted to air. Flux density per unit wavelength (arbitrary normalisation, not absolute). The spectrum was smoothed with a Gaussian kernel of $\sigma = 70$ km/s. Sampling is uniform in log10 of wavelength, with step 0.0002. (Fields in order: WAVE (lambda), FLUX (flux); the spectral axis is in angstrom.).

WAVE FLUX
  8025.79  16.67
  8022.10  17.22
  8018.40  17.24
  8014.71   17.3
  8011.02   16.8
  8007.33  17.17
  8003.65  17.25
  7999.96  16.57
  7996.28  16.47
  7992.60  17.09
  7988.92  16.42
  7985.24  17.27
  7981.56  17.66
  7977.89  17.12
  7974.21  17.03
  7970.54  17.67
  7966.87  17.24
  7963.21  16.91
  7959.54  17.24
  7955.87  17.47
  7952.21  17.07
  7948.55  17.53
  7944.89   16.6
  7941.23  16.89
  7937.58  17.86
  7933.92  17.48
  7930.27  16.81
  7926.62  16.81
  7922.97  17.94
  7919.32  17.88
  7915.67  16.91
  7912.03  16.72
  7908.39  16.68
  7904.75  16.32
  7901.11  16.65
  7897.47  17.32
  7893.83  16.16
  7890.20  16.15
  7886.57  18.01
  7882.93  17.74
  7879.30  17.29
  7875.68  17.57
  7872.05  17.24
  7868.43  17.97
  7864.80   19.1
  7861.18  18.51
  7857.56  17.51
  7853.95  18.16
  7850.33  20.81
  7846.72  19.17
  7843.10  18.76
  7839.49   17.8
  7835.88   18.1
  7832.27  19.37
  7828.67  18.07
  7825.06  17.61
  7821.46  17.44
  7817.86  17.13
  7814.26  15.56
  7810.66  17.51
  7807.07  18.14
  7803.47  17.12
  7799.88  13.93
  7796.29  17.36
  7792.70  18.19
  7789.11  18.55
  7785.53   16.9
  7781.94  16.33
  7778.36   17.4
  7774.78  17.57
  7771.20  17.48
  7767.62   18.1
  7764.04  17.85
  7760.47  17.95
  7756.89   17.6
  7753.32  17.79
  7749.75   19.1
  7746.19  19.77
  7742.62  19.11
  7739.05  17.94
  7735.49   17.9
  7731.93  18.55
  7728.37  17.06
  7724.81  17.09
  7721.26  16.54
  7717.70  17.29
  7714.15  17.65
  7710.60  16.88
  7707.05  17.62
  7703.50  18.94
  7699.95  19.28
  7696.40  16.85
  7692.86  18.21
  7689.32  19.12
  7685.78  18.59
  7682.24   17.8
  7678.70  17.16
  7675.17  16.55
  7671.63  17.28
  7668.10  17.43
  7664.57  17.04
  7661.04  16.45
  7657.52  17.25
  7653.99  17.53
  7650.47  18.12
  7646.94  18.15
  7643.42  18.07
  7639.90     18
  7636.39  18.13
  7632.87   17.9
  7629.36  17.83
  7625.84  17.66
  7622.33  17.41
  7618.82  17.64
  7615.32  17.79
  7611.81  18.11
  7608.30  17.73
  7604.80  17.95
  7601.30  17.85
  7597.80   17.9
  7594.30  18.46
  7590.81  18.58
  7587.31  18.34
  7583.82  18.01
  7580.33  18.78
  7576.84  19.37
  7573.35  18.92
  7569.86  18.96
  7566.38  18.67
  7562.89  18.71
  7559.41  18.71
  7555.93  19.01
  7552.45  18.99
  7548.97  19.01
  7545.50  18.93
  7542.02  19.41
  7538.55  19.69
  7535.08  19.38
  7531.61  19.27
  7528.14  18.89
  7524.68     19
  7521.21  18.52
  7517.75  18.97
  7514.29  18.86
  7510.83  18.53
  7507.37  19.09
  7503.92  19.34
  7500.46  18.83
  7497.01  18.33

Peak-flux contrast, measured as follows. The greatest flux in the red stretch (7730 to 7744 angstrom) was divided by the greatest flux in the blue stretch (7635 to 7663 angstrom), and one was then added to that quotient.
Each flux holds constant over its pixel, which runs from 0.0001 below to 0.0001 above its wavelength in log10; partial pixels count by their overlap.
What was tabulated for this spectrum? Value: 2.05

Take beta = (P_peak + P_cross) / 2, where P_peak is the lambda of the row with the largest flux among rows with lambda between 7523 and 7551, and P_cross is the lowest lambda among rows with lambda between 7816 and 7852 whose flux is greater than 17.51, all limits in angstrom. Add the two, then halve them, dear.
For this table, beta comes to 7681.8 angstrom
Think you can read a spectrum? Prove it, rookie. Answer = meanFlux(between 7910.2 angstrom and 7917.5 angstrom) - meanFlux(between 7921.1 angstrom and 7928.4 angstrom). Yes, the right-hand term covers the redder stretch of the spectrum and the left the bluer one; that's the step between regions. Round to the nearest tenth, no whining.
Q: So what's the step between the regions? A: -0.6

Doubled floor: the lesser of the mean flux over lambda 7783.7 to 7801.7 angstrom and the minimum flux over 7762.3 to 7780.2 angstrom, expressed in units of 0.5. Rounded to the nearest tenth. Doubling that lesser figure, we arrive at 34.0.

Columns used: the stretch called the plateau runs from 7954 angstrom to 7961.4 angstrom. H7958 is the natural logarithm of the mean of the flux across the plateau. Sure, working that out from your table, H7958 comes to 2.85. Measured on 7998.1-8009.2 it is 2.83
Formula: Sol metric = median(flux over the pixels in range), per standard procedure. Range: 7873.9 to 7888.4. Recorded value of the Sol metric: 17.7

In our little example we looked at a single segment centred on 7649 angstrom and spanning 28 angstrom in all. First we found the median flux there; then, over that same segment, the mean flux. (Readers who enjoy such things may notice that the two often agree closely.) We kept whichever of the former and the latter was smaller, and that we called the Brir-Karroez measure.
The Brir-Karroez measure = 17.7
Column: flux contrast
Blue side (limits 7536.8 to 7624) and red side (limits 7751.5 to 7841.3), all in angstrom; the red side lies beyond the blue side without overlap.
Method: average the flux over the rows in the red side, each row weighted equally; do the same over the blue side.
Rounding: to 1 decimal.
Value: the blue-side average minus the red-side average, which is 1.0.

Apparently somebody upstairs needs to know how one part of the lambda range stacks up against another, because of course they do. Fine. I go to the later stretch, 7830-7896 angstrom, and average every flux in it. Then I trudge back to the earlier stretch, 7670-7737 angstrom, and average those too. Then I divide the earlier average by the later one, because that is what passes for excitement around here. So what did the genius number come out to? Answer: 0.98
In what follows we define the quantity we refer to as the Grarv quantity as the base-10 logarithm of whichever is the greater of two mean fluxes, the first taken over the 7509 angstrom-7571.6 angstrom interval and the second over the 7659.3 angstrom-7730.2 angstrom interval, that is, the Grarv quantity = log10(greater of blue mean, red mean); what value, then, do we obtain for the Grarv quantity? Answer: 1.28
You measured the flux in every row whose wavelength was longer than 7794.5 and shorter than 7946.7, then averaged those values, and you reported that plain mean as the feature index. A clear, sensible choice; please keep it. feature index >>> 17.5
